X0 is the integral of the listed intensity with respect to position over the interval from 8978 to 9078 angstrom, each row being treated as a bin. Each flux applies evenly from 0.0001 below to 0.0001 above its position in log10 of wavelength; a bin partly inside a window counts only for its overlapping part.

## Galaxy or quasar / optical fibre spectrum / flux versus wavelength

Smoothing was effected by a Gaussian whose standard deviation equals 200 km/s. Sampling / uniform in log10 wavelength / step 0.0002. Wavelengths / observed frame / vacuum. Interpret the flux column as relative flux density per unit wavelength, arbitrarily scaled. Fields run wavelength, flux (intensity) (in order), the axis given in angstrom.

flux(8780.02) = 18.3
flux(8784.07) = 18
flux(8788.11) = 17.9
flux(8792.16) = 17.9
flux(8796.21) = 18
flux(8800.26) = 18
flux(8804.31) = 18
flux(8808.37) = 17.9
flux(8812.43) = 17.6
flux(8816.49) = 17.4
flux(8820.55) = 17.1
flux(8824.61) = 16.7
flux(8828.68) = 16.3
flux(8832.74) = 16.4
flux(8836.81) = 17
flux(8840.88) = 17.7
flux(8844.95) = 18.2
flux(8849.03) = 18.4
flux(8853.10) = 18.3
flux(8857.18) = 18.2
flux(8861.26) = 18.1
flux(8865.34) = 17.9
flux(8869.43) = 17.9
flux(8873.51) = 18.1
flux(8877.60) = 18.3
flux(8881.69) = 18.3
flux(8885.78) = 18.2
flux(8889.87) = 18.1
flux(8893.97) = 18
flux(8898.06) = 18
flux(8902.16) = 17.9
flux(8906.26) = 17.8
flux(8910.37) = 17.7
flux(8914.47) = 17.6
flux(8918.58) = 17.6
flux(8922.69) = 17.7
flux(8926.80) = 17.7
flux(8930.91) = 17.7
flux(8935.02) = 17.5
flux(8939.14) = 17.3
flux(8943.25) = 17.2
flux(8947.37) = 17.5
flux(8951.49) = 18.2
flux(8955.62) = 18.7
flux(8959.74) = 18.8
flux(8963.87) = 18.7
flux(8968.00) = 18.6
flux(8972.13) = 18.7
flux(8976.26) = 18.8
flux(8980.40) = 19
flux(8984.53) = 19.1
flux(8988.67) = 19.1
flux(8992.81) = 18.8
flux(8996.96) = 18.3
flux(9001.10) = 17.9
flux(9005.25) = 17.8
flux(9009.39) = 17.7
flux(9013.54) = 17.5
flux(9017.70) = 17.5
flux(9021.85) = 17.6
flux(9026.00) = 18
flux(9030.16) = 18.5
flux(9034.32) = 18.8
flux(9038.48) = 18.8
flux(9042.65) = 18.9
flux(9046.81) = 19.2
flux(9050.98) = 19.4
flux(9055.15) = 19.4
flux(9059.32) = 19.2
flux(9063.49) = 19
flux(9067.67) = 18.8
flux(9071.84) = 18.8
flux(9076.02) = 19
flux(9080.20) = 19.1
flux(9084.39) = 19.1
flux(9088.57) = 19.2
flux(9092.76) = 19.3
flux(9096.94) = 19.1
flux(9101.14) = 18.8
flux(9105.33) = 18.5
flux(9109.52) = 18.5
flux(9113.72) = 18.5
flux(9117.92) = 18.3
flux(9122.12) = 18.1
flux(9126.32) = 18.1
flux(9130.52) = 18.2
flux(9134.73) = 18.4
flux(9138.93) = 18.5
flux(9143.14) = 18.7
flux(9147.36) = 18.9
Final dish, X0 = 1859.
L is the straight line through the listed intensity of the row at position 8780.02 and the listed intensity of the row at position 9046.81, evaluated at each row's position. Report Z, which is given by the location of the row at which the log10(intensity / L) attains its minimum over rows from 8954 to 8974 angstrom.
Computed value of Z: 8968.00 angstrom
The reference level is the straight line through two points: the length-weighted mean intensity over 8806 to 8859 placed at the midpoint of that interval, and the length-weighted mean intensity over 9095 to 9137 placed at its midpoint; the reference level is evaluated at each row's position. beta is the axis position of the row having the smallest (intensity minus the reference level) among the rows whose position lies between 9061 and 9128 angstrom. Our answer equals 9126.32 angstrom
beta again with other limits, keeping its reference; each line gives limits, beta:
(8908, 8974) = 8943.25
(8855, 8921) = 8918.58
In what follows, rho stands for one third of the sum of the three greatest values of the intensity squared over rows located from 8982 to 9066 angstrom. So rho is 374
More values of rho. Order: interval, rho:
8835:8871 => 335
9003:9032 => 328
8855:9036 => 364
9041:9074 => 374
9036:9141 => 375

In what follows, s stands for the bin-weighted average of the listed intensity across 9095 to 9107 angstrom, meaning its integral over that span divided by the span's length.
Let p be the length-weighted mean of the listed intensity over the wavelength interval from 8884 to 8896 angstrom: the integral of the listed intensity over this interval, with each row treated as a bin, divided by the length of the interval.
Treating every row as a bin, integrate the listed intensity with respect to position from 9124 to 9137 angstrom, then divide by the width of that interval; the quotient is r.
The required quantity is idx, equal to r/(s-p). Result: 26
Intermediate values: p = 18.1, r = 18.2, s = 18.8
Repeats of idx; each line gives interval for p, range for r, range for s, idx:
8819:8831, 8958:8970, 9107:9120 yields 11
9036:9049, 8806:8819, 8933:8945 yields -11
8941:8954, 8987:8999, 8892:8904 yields 61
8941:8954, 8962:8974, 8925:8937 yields -723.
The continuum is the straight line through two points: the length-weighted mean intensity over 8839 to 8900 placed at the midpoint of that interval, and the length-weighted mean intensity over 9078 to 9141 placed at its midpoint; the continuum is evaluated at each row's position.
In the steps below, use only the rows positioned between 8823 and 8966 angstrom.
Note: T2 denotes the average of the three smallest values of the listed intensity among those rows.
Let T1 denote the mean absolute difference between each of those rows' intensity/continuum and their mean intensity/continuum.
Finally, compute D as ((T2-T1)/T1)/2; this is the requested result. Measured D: 333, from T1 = 0.0247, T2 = 16.5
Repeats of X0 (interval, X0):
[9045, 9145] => 1880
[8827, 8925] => 1747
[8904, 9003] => 1799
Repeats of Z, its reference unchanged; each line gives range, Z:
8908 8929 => 8918.58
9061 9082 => 9071.84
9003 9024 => 9017.70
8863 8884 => 8869.43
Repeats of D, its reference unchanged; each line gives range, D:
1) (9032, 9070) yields 816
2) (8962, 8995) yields 1127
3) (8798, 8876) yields 292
